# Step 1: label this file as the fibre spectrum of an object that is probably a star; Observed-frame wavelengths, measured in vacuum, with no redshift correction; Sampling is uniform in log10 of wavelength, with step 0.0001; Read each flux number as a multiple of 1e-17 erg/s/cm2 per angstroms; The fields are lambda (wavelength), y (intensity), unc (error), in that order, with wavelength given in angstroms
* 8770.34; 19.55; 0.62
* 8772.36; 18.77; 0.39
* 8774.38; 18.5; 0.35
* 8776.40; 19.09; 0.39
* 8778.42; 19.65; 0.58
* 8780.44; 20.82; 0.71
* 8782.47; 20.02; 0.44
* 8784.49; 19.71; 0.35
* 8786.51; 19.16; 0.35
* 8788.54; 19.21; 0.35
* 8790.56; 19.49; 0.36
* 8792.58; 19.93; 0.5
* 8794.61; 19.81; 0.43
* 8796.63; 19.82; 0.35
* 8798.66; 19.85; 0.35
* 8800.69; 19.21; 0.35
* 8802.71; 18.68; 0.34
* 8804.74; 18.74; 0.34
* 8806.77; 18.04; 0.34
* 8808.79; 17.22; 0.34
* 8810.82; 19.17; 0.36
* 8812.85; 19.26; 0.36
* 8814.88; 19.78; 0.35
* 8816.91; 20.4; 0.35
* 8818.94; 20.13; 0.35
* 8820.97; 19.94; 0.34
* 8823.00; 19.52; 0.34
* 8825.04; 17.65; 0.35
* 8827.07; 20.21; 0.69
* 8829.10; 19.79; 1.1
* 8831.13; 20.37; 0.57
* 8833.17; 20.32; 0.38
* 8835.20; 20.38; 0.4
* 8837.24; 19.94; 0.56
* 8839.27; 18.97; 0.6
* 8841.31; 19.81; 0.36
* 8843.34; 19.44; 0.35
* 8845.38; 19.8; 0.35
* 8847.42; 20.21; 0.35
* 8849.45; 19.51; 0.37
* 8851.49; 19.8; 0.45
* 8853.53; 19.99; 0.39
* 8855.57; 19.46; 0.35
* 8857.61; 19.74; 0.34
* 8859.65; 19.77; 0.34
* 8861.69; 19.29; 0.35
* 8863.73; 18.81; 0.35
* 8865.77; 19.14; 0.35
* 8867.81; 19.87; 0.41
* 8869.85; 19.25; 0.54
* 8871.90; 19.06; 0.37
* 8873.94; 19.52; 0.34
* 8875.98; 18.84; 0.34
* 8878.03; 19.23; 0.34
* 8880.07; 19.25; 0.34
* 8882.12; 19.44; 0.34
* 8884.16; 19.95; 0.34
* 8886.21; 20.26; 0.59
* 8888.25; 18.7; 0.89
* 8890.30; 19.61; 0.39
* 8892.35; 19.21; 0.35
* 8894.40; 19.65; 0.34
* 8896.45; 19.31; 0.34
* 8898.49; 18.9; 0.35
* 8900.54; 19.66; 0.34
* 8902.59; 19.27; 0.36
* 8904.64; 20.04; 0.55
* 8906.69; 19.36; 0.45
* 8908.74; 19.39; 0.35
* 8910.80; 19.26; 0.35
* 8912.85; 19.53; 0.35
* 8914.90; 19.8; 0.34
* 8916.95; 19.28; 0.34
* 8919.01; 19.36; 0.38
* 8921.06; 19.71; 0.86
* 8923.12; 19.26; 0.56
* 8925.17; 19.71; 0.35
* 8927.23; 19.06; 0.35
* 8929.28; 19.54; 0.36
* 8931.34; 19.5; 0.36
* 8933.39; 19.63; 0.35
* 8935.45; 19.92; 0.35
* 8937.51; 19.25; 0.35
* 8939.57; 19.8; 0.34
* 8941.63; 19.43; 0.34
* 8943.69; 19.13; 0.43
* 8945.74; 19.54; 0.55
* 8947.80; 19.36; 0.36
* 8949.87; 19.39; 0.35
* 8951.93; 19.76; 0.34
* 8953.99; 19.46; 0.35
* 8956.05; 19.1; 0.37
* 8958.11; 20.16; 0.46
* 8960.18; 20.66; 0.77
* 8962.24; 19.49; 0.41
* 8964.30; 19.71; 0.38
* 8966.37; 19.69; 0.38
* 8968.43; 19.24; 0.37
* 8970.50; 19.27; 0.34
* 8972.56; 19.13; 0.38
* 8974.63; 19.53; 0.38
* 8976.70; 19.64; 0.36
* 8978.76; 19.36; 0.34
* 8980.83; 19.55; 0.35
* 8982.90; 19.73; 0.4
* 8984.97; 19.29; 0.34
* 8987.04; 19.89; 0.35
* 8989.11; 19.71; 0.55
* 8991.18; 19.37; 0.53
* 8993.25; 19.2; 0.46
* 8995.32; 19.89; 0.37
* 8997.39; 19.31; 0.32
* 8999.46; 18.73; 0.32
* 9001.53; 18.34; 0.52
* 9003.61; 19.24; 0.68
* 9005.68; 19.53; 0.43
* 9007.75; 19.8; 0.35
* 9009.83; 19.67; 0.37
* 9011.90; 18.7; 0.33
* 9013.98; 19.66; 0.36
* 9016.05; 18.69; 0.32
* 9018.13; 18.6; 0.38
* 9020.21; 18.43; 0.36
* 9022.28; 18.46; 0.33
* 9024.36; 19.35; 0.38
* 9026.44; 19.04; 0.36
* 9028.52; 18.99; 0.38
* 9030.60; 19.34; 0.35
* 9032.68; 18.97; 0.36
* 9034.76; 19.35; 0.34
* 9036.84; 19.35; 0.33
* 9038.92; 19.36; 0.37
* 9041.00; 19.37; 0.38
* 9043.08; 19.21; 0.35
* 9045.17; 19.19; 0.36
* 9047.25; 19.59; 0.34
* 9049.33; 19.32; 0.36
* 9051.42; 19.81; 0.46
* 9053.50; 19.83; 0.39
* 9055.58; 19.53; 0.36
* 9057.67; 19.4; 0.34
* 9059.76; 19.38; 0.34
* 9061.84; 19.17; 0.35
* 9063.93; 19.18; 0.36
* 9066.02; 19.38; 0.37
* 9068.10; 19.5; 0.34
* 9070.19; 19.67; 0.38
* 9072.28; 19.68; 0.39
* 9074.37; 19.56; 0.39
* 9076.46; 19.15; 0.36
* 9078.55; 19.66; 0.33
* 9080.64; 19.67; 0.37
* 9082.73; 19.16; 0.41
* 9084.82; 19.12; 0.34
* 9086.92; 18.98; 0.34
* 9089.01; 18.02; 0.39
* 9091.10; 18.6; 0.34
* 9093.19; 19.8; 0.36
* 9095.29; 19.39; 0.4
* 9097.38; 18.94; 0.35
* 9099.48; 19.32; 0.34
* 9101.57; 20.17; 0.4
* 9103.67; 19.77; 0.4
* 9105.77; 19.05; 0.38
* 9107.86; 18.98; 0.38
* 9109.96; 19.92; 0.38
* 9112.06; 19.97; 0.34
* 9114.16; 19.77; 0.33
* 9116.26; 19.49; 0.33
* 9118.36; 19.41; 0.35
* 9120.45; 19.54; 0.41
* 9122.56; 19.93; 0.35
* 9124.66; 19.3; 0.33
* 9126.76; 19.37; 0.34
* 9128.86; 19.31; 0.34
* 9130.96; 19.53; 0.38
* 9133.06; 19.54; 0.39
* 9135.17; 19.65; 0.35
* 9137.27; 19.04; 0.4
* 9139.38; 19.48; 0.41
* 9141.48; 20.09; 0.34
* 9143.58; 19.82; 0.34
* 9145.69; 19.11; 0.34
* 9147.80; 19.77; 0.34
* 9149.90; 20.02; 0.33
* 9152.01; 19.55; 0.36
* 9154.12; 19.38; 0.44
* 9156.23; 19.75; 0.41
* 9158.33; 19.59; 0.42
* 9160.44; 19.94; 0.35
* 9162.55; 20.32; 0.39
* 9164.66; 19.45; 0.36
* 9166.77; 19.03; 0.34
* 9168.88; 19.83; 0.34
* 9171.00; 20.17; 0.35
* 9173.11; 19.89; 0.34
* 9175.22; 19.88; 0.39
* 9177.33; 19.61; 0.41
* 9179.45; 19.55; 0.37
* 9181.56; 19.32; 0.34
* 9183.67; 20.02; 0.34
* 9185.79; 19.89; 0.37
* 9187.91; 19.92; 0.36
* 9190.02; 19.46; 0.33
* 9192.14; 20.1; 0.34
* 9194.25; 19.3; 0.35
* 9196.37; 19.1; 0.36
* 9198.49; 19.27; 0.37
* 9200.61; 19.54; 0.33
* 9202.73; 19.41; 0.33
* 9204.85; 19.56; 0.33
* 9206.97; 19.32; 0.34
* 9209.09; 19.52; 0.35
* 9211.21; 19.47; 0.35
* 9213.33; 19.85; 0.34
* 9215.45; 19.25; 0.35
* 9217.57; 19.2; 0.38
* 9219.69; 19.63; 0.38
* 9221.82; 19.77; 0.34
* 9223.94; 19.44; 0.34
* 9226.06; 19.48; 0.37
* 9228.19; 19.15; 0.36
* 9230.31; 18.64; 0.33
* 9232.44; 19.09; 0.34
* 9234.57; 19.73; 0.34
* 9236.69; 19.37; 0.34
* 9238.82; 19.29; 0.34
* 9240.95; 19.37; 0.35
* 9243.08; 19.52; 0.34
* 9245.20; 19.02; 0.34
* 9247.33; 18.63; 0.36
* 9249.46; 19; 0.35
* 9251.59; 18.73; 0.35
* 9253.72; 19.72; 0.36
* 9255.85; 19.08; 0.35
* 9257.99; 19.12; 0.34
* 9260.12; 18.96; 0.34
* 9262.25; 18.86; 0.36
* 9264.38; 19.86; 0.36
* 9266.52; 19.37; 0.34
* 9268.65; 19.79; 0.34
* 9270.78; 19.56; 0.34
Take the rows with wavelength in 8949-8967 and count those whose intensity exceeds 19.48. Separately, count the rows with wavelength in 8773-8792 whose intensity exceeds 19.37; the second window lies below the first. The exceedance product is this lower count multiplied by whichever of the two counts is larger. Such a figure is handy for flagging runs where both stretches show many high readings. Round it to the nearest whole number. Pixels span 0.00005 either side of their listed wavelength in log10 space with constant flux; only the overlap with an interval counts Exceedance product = 30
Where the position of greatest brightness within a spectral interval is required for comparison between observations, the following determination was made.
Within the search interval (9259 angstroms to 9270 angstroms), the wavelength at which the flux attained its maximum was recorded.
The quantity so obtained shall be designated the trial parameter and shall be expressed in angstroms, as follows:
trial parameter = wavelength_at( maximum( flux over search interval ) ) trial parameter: 9264.38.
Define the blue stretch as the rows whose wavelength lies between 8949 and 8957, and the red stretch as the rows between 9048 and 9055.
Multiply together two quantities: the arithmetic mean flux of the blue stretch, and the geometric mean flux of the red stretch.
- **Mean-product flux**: 382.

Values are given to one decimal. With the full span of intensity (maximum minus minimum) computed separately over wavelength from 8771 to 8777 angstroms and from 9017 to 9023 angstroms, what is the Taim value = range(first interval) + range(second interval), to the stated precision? 0.8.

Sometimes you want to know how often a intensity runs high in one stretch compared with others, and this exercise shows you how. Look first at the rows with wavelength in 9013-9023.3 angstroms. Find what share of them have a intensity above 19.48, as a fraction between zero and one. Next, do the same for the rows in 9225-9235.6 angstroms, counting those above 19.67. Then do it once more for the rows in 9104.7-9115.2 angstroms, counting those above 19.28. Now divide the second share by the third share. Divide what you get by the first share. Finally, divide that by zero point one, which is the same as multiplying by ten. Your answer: 16.7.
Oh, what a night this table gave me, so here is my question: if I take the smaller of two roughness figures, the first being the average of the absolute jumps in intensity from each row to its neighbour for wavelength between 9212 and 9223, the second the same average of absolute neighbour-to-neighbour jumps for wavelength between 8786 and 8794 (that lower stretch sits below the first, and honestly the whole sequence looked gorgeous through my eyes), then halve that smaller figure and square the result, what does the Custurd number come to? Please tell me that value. 0.016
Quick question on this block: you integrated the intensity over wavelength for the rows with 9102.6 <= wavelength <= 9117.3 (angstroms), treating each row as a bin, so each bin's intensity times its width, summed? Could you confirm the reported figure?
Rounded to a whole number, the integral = 287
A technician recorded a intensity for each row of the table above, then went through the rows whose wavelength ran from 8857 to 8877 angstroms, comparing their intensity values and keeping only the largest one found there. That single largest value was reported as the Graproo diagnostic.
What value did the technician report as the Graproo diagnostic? 19.87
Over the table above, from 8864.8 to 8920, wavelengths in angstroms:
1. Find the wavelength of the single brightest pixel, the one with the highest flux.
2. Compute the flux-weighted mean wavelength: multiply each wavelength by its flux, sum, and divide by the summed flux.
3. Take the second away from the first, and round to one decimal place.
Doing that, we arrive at -6.2 angstroms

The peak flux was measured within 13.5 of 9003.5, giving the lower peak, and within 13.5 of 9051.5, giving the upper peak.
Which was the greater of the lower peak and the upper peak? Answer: 19.89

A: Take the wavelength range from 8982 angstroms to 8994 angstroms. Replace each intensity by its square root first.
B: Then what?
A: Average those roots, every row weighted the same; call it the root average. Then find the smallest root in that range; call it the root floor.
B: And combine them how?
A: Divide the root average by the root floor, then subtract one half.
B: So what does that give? 0.509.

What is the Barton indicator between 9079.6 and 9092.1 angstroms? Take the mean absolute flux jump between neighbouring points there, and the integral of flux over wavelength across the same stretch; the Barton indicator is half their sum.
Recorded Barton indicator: 119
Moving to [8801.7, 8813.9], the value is 113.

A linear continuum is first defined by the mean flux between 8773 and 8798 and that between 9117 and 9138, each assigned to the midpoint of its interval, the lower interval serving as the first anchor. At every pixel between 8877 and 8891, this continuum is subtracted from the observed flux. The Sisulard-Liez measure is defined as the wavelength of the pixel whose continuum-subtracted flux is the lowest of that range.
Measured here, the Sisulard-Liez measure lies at 8888.25 angstroms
